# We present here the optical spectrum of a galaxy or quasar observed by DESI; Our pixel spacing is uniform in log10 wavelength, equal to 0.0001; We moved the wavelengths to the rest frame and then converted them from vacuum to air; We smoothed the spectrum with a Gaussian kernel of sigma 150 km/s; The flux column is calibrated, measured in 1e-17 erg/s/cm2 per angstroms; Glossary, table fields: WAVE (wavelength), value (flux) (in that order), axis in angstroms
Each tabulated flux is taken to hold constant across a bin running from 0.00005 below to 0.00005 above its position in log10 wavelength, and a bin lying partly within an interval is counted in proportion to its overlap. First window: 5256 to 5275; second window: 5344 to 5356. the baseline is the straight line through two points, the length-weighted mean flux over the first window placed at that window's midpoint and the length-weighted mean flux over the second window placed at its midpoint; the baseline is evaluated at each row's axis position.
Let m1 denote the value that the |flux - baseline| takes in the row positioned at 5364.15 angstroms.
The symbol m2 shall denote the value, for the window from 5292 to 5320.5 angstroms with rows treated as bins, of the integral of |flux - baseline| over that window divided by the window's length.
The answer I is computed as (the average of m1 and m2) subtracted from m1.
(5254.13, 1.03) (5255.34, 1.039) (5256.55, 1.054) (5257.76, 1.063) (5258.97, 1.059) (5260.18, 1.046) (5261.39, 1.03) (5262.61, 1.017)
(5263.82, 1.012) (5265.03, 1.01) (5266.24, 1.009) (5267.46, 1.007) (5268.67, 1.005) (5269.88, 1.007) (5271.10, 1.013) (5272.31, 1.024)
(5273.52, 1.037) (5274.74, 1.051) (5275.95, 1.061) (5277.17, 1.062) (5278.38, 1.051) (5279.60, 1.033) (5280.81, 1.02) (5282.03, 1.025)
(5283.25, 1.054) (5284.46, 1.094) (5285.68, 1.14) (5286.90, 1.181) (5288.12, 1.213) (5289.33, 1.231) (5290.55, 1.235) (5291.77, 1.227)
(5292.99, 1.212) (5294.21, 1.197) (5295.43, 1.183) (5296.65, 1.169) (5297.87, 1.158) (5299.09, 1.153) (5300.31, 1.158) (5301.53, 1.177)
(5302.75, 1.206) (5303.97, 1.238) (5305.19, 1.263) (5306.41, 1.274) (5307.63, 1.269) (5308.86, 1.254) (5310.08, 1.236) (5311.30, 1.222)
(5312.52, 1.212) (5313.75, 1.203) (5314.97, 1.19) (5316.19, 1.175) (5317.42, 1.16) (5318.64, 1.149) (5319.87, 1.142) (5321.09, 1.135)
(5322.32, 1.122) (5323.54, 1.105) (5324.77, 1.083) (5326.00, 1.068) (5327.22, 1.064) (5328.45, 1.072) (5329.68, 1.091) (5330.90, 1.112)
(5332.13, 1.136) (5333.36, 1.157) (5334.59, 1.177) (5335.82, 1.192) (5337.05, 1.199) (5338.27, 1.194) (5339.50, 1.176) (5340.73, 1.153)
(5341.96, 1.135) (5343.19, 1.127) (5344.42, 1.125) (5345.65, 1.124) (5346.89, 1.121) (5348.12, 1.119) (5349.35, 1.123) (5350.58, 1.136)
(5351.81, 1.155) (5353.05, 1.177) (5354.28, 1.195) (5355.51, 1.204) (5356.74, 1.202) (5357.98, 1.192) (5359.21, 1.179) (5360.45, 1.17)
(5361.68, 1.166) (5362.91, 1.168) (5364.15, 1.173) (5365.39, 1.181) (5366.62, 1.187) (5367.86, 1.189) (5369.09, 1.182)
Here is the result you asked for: -0.055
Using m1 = 0.01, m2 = 0.12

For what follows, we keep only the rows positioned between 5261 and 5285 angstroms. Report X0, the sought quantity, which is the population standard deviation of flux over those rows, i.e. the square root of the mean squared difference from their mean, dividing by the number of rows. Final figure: 0.023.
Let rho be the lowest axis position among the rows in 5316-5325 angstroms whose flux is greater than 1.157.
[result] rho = 5316.19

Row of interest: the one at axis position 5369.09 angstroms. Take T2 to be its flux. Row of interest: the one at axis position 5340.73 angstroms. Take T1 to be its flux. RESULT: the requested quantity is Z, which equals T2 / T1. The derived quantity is 1.03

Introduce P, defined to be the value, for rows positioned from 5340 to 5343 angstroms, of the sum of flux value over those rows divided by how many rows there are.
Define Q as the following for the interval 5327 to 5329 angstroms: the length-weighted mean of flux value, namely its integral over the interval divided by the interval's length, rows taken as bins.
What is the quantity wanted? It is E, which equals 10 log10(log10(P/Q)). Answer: -15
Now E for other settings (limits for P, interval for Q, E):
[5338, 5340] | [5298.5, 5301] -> -20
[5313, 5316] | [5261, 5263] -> -12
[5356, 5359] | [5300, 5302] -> -20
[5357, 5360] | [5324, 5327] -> -14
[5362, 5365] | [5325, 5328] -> -14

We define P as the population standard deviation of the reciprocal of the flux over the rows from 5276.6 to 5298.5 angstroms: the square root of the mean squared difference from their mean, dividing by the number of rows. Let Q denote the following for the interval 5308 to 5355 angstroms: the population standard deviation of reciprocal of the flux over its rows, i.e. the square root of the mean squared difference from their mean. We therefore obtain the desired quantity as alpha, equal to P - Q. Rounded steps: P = 0.061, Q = 0.035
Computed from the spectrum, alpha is 0.026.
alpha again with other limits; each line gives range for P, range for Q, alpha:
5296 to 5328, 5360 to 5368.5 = 0.037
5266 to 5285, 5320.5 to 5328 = 0.001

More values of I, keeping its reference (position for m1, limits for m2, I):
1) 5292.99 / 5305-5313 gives -0.006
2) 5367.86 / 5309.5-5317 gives -0.047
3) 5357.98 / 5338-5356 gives 0.005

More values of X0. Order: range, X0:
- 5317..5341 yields 0.042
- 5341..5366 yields 0.029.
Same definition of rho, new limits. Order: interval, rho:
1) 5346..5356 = 5353.05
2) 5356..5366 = 5356.74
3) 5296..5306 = 5296.65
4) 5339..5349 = 5339.50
